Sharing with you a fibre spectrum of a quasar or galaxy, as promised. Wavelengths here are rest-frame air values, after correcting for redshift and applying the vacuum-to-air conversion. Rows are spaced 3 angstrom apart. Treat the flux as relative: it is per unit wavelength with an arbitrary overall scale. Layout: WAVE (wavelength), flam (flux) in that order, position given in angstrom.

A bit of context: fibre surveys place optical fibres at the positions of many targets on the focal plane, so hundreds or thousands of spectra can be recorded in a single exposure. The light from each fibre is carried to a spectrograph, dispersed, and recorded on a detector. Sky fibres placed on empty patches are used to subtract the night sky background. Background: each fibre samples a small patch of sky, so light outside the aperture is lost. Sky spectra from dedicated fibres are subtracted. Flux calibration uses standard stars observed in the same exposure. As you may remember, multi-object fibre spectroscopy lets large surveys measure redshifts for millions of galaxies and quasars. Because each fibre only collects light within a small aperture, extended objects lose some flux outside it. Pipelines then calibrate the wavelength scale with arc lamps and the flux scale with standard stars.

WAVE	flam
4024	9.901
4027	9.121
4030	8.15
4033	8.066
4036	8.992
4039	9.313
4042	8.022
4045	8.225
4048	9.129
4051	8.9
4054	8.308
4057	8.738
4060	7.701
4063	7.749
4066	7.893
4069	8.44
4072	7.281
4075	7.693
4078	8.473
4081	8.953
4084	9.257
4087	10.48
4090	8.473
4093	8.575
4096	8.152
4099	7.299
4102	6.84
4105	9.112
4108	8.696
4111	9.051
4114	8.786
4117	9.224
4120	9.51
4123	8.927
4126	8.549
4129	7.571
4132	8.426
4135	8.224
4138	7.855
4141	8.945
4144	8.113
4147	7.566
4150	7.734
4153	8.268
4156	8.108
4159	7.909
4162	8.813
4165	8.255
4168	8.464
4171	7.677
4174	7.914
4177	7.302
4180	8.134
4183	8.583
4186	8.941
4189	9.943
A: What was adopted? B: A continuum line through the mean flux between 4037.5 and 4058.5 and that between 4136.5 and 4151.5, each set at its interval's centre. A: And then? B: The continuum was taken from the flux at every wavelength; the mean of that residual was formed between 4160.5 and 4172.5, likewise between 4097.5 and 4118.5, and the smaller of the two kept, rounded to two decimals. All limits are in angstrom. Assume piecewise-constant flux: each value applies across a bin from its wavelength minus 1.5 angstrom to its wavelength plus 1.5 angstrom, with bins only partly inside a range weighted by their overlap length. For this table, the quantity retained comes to 0.15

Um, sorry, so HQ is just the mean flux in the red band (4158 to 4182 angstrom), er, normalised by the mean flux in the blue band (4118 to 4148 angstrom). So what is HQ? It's 0.96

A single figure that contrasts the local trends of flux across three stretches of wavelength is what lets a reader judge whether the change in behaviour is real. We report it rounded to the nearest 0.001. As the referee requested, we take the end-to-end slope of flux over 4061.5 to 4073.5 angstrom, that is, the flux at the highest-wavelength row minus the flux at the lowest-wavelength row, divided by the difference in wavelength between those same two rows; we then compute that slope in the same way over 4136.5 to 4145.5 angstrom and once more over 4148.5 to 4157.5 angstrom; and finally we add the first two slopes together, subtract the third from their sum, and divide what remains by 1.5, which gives -0.048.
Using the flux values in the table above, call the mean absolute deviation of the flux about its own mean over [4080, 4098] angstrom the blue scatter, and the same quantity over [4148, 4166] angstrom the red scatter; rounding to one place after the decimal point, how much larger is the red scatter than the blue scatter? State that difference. -0.3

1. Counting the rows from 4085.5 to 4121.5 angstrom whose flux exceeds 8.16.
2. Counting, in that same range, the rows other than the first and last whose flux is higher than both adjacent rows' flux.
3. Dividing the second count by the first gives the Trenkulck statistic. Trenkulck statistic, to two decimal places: 0.33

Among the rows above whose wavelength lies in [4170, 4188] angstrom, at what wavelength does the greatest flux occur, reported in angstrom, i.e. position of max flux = 4186 angstrom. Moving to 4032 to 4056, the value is 4039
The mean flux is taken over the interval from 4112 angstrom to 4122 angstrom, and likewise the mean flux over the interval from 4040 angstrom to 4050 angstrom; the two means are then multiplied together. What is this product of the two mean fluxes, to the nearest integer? 78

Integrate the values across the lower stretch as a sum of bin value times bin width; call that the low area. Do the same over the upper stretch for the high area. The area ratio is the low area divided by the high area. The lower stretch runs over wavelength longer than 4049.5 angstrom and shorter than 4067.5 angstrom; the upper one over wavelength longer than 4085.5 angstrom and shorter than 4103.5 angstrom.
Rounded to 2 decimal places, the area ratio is 0.99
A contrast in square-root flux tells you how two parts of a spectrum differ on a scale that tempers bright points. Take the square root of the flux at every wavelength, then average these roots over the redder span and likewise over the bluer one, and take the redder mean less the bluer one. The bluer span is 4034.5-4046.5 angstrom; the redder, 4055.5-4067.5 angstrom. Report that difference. -0.11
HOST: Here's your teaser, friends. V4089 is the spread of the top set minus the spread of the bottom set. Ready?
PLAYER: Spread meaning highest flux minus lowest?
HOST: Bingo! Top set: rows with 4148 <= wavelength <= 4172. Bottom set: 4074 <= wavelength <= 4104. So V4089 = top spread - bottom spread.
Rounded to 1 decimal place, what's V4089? -2.5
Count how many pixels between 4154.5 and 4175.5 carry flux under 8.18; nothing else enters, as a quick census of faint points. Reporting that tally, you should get 4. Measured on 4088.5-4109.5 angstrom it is 3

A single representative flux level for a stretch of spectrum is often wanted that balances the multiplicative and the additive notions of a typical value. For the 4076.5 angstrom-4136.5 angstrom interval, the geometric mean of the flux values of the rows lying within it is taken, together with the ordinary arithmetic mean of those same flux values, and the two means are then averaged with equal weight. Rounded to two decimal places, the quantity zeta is 8.61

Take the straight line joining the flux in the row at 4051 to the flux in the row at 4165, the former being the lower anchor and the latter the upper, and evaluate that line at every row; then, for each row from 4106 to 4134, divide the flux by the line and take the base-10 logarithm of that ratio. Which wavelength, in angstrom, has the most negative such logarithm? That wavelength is 4129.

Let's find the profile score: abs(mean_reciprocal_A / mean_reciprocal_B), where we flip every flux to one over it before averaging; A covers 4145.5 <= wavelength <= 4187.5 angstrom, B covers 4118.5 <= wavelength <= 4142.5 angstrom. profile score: 1.05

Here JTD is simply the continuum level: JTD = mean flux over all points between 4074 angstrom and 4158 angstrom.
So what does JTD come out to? 8.46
